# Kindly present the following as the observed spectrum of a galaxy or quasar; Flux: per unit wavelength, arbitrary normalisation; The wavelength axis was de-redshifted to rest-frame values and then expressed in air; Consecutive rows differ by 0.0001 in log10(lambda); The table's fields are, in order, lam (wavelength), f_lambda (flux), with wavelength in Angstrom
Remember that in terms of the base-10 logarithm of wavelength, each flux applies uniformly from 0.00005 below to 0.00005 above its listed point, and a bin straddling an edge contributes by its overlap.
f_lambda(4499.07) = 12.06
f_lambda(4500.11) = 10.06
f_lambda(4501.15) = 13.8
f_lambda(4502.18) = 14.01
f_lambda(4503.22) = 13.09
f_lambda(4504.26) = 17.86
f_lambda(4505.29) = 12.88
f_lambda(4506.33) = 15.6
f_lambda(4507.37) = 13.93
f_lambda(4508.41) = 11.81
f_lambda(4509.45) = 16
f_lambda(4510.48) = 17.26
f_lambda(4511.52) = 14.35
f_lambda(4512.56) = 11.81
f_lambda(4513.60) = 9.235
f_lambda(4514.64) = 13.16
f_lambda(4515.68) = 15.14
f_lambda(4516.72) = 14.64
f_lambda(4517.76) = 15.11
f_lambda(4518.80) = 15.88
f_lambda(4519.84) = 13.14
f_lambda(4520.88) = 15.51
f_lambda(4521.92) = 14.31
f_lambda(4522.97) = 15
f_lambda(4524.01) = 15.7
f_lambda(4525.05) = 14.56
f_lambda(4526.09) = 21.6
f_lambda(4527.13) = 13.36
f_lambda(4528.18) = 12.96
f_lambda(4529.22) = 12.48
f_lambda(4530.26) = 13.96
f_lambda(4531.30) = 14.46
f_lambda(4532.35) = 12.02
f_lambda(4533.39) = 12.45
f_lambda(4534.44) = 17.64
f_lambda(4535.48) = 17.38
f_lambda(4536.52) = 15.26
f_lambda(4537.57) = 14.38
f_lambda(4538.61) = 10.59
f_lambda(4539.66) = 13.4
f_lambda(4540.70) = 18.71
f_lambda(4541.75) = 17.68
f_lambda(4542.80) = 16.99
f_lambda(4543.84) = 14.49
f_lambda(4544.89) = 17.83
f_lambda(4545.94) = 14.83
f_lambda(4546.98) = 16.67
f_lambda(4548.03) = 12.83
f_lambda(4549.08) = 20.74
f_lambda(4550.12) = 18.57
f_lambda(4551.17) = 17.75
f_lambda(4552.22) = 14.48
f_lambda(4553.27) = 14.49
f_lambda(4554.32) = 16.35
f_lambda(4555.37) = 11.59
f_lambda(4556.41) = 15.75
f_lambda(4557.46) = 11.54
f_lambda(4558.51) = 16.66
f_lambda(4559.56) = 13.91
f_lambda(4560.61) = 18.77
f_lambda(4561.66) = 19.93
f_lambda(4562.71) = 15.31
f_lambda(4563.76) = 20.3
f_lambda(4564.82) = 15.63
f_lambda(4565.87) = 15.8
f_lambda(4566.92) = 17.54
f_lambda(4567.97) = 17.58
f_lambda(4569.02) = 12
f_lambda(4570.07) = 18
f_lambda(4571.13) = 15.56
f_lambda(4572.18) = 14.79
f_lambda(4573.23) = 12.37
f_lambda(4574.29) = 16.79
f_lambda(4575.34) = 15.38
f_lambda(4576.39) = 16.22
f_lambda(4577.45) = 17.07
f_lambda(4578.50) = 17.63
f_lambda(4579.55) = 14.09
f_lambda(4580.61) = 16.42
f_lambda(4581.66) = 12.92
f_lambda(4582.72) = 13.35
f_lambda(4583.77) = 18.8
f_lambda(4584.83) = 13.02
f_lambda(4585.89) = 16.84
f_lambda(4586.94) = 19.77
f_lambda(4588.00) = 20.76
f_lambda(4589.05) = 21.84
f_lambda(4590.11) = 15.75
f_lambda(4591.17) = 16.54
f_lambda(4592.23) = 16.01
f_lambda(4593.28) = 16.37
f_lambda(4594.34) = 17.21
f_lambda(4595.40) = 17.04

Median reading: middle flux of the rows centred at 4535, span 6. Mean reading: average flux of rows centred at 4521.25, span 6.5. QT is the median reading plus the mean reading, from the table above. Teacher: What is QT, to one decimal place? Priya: 29.7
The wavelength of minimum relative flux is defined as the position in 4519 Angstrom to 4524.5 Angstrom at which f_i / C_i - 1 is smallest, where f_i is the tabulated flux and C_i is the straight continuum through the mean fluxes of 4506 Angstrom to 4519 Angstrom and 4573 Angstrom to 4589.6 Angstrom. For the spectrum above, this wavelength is 4519.84 Angstrom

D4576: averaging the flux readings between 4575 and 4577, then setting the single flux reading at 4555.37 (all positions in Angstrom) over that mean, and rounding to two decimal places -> 0.73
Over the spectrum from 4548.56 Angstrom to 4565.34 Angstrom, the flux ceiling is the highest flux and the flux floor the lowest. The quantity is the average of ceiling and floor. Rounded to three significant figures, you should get 16.1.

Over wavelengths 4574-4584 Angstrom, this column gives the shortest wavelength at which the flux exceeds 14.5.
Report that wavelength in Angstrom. 4574.29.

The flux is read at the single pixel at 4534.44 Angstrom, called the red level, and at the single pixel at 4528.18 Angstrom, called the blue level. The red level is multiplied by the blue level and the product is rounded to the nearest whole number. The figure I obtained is 229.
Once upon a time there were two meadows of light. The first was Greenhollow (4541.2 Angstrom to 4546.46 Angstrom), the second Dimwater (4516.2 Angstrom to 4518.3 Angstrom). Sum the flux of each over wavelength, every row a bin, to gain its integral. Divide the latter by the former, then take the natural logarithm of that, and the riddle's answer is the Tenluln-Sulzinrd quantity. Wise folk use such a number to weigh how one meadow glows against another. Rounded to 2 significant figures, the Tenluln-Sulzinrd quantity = -1.0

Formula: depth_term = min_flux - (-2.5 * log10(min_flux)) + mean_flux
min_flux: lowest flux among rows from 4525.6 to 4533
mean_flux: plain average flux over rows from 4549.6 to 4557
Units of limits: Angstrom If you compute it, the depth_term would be 30.3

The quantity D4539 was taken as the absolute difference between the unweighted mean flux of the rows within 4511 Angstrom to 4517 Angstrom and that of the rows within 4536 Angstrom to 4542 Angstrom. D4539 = 1.9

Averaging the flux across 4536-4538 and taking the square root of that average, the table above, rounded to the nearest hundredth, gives 3.85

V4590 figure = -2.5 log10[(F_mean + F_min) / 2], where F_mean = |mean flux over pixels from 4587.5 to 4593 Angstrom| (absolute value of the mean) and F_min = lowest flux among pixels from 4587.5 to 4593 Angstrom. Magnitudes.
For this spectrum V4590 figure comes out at -3.07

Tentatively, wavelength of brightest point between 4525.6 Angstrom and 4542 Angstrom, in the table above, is 4526.09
